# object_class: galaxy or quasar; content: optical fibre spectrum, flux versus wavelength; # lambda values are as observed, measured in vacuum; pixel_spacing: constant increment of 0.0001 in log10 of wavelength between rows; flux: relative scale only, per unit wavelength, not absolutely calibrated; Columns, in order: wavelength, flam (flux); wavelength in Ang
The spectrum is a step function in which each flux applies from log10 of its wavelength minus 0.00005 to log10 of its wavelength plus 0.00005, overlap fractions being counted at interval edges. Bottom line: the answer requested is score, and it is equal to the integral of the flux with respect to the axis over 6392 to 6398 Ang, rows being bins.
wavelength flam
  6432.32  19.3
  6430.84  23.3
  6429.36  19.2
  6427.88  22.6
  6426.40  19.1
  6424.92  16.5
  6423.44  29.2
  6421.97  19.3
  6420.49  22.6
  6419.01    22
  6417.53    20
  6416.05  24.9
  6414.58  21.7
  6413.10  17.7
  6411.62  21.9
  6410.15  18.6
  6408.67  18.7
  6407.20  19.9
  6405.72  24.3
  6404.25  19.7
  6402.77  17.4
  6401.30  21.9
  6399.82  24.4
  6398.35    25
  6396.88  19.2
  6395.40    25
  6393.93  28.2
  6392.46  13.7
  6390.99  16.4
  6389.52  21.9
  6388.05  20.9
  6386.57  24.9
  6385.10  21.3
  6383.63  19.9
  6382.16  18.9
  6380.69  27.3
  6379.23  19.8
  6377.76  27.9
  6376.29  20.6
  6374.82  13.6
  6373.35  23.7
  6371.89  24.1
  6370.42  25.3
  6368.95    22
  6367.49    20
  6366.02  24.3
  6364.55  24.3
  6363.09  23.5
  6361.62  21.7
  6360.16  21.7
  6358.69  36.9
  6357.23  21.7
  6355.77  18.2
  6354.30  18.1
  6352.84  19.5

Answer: 133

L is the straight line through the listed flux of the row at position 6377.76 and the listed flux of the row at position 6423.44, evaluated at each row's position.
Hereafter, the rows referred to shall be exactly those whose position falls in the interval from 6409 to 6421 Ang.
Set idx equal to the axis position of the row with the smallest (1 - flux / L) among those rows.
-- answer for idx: 6416.05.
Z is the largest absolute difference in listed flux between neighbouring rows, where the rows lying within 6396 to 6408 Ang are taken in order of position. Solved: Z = 6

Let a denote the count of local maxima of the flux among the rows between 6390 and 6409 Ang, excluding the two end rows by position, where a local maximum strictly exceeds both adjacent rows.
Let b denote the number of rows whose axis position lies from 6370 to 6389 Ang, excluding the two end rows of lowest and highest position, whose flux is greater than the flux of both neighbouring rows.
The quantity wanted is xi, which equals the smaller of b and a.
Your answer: 3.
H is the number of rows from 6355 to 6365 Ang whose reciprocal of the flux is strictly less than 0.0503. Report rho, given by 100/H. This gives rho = 16.7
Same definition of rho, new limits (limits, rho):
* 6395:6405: 25.0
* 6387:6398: 25.0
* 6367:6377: 16.7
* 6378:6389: 20.0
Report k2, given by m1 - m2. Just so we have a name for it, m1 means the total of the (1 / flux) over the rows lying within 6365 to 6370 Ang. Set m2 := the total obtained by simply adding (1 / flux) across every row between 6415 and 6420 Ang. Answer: 0.001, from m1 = 0.137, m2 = 0.136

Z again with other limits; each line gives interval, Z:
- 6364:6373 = 4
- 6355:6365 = 15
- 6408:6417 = 4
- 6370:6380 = 10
